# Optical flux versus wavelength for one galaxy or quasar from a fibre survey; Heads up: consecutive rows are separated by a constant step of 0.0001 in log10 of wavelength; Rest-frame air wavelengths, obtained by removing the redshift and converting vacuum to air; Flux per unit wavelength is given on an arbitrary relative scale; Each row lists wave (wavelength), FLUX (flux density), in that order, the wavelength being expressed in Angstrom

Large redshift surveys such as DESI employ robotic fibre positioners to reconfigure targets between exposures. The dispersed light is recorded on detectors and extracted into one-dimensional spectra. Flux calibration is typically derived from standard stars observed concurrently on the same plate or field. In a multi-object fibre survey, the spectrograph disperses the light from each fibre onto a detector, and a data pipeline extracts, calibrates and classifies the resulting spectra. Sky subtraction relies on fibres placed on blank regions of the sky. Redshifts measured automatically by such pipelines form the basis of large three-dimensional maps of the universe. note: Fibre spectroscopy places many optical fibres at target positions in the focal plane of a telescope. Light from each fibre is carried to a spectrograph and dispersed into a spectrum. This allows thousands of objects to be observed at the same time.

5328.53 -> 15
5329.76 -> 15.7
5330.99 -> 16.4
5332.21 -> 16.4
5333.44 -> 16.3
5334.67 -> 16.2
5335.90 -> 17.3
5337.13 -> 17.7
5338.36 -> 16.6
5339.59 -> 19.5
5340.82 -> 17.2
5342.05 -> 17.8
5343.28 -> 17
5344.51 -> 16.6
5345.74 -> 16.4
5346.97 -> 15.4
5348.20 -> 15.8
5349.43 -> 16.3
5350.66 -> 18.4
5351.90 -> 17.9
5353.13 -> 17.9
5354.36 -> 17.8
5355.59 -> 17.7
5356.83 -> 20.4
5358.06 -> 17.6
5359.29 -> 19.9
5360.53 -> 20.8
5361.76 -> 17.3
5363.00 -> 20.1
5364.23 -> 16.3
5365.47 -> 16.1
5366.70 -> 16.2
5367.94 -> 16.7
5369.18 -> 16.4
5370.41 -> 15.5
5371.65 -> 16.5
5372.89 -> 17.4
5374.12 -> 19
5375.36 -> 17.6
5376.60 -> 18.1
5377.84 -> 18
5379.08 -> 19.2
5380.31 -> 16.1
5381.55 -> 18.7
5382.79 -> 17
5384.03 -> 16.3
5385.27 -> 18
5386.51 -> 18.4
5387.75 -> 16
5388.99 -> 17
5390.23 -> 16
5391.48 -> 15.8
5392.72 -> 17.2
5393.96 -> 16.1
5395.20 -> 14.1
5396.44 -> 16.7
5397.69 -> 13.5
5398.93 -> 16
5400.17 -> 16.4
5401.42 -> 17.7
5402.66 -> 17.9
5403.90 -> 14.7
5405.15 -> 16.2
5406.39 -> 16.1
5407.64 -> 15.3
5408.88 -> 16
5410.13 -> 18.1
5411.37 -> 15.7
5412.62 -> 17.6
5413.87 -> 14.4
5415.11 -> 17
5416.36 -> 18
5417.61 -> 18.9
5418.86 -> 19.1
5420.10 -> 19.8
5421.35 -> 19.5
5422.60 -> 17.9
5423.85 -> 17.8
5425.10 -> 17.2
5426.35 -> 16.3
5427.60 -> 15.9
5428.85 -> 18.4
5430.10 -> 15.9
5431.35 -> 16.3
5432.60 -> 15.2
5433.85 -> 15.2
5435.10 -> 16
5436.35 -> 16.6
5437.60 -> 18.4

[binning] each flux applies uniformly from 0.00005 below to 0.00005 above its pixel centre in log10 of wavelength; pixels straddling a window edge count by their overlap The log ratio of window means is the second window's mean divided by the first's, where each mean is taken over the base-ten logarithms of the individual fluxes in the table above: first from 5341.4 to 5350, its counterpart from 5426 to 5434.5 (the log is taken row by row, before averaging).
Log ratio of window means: 0.993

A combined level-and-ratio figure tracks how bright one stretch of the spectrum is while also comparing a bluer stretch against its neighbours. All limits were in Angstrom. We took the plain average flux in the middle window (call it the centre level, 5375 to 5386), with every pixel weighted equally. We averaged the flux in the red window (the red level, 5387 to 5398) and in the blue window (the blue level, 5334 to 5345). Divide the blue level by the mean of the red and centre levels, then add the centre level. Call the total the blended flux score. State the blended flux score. 18.7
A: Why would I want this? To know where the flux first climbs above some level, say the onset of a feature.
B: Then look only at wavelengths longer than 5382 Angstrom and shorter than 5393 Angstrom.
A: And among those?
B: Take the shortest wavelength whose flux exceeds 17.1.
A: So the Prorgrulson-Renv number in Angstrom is 5385.27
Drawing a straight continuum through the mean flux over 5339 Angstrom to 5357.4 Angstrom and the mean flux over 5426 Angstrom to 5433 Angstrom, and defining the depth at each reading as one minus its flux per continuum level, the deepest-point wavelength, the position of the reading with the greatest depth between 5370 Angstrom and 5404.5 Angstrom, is 5397.69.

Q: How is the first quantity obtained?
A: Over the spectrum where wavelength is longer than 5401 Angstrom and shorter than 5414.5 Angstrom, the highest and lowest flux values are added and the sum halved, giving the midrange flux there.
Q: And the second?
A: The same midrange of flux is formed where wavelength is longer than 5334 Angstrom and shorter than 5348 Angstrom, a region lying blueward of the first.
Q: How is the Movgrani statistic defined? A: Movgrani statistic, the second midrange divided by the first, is 1.07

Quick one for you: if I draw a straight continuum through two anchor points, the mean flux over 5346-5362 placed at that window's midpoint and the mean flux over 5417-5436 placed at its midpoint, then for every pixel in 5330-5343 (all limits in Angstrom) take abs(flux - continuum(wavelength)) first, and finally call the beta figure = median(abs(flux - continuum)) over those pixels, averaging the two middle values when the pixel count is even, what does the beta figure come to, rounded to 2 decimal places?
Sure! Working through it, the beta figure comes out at 1.46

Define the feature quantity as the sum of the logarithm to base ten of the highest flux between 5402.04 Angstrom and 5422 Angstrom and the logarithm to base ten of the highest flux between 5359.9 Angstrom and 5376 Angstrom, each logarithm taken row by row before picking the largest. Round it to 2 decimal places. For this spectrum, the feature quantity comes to 2.61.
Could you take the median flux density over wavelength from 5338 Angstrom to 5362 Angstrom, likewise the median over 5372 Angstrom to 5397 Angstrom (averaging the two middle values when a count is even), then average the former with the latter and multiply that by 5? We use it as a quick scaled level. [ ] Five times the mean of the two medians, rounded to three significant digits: 86.9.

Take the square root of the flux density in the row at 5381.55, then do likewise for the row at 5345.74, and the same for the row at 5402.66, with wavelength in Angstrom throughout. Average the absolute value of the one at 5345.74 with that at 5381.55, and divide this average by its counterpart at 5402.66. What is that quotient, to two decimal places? 0.99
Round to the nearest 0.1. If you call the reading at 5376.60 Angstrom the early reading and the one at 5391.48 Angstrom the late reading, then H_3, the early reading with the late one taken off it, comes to 2.3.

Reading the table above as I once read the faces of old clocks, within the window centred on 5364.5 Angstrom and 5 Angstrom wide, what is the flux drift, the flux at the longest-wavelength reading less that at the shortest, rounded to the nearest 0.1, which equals -3.9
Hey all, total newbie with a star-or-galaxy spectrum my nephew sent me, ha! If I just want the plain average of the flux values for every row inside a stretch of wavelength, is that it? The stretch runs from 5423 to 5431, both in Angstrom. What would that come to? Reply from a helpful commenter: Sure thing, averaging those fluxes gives 16.9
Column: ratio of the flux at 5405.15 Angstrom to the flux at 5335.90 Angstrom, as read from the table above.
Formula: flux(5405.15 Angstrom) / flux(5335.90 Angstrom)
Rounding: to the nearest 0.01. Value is 0.94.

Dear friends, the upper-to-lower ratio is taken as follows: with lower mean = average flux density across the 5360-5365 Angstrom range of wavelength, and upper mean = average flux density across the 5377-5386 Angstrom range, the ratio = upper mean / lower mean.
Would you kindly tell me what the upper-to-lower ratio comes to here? 0.95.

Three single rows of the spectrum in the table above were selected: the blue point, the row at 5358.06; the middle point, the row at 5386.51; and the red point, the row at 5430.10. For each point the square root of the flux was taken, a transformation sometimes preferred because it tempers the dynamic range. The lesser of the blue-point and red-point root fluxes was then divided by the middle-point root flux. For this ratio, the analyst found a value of 0.93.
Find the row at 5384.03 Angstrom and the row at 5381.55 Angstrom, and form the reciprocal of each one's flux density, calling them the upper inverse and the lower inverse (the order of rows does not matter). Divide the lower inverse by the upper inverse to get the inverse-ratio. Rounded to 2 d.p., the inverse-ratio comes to 0.87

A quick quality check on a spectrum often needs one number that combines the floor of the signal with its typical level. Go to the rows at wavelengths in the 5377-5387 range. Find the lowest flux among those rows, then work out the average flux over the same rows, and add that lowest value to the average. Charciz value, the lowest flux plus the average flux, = 33.8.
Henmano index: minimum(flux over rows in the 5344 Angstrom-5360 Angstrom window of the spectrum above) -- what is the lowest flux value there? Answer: 15.4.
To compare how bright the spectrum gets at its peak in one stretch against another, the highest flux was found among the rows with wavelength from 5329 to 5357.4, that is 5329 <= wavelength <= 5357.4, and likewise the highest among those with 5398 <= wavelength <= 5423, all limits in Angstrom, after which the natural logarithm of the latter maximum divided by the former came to -0.030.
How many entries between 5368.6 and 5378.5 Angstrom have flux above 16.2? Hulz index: 7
